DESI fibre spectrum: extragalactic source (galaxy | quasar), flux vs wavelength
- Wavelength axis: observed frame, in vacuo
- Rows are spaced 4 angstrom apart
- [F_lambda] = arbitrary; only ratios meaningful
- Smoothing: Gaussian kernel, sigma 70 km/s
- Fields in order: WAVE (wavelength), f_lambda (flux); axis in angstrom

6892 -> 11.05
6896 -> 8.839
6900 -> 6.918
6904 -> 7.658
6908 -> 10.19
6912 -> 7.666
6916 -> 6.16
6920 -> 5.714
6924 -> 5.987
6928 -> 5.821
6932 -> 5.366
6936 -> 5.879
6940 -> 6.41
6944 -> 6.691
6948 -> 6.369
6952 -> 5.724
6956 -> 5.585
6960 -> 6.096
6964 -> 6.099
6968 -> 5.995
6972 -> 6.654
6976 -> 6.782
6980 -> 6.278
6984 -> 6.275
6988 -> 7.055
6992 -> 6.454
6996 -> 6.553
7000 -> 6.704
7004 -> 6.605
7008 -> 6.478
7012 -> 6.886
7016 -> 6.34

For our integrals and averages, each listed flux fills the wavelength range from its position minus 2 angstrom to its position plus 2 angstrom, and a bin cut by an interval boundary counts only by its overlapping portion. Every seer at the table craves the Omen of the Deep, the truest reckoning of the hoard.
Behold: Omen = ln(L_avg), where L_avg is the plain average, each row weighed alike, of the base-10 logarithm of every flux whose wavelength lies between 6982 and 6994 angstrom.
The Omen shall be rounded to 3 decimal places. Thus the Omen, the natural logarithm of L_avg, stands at -0.200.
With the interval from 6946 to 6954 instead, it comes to -0.247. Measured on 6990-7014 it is -0.198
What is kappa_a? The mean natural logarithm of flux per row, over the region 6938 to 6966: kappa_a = 1.81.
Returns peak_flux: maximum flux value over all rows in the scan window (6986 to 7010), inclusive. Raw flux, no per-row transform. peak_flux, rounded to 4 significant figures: 7.055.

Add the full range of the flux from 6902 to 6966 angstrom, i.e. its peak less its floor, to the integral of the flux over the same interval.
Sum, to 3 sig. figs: 418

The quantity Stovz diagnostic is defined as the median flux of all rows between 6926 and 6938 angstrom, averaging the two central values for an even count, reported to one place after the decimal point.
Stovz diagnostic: 5.8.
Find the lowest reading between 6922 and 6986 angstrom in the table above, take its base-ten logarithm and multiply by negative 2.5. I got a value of -1.82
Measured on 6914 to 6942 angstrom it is -1.82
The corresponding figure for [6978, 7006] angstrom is -1.99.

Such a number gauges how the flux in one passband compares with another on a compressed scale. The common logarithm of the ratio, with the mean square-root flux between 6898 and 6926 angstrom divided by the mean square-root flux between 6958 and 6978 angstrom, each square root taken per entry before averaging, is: 0.026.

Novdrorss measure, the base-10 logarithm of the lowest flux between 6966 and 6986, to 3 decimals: 0.778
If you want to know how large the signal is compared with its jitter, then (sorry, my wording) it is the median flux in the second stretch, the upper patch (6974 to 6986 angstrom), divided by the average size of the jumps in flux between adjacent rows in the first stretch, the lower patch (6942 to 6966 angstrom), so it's 19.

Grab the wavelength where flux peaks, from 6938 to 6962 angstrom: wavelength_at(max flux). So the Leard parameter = 6944 angstrom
